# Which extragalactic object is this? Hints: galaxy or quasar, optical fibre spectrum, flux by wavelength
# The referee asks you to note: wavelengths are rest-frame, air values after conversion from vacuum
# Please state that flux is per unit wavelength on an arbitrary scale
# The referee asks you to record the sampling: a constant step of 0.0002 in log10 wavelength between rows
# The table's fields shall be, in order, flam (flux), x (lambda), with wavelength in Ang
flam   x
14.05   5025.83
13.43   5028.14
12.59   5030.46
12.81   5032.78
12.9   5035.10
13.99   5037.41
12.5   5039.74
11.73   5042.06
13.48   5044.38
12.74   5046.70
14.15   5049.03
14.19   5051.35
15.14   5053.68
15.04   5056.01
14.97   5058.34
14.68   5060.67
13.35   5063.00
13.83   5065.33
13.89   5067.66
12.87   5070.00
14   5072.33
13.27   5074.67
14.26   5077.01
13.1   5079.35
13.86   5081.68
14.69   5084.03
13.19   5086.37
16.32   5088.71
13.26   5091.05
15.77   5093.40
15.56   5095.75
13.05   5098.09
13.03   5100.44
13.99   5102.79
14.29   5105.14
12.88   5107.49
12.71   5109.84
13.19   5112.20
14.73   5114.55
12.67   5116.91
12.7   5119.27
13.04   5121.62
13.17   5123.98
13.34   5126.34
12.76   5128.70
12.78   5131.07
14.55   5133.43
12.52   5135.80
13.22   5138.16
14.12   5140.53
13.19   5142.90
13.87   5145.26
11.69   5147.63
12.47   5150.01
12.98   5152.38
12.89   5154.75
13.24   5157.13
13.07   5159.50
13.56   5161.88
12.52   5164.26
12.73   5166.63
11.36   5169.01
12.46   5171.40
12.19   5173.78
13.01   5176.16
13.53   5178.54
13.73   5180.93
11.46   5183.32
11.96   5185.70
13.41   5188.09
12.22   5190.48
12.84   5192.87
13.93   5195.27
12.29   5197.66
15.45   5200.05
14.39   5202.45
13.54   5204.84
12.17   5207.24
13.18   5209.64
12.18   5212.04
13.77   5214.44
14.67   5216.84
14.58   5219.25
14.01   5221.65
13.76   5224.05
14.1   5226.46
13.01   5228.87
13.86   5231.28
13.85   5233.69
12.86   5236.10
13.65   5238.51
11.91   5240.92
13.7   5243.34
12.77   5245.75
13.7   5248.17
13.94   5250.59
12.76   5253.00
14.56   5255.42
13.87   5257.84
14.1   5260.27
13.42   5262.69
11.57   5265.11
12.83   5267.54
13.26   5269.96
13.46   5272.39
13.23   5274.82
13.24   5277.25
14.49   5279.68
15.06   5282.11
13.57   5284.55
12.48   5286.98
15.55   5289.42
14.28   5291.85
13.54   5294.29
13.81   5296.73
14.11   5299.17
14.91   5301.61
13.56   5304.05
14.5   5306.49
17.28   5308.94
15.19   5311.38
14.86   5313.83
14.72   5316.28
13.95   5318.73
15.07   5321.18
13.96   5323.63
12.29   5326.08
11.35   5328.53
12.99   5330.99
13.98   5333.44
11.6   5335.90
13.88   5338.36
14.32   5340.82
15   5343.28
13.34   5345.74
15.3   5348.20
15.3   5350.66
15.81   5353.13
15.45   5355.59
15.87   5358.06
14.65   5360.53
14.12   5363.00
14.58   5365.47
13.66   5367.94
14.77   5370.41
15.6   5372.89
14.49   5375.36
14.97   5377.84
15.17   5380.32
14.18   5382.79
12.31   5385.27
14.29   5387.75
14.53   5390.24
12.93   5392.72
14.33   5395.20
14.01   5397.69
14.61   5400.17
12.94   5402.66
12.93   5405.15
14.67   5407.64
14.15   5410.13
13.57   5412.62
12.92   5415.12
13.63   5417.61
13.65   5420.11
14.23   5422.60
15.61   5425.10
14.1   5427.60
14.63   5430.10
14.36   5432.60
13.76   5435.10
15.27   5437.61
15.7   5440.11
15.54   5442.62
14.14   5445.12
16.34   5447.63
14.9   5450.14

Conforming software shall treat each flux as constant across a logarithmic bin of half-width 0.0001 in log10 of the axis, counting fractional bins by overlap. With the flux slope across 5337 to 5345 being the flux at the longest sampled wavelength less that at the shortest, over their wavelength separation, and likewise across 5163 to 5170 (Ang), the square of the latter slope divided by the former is 0.26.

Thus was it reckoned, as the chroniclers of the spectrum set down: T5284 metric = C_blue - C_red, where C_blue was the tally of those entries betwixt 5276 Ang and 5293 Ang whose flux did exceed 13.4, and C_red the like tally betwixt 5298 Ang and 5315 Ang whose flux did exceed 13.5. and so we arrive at -2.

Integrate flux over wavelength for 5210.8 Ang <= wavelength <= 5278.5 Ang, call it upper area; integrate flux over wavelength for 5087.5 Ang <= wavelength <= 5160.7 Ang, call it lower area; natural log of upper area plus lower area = 7.55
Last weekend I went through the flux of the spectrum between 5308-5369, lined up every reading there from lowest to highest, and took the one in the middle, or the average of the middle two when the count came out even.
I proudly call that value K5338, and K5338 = 14.6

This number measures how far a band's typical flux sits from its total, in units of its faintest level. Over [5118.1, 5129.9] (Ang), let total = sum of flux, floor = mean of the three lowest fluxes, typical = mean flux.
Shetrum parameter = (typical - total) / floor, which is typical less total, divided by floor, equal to -4.05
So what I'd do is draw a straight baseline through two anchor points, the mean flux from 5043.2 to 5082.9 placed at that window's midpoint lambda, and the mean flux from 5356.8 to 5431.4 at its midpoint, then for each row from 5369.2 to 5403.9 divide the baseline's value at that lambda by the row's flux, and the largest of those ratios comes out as 1.15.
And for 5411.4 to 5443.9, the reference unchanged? 1.10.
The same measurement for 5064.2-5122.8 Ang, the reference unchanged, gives 1.10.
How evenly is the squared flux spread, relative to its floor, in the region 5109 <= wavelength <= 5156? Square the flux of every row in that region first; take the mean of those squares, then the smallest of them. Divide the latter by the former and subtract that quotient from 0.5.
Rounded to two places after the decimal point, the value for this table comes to -0.29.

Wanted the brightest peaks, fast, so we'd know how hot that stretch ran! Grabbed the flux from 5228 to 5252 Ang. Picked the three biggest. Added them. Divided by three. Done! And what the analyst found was 13.9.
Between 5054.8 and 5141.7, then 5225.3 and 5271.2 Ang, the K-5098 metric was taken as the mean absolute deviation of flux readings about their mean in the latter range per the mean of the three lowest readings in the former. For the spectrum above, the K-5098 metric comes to 0.0488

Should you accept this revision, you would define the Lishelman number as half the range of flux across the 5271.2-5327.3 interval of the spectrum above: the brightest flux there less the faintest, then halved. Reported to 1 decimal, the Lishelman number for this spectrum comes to 2.5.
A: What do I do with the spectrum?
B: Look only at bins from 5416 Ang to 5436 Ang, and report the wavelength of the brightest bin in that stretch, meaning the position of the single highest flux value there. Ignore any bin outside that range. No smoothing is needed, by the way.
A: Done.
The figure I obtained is 5425.10 Ang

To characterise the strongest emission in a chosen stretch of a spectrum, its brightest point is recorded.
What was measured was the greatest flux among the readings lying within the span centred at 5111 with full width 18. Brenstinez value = 14.73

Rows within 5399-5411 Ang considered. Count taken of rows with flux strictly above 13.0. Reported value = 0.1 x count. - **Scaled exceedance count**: 0.30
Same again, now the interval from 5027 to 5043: 0.20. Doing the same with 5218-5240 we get 0.80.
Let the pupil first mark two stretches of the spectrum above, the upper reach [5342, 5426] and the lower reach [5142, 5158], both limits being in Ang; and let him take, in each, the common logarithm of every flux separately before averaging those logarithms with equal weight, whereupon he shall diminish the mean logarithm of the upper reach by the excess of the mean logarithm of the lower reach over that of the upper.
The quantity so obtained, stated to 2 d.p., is 1.20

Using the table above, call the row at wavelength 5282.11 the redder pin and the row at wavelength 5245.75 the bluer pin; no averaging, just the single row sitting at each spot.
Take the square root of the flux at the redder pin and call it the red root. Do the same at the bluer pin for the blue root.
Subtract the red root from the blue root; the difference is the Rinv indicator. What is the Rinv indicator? -0.31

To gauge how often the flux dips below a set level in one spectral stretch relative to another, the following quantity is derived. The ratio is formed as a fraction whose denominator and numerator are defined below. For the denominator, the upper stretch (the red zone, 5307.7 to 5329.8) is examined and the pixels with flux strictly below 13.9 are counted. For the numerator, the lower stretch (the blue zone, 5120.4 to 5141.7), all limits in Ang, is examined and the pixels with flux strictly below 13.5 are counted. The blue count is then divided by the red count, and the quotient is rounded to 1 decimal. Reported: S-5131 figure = 3.5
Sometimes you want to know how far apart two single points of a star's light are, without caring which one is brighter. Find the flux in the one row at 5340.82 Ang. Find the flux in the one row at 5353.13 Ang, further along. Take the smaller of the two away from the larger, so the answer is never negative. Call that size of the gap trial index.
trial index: 1.5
